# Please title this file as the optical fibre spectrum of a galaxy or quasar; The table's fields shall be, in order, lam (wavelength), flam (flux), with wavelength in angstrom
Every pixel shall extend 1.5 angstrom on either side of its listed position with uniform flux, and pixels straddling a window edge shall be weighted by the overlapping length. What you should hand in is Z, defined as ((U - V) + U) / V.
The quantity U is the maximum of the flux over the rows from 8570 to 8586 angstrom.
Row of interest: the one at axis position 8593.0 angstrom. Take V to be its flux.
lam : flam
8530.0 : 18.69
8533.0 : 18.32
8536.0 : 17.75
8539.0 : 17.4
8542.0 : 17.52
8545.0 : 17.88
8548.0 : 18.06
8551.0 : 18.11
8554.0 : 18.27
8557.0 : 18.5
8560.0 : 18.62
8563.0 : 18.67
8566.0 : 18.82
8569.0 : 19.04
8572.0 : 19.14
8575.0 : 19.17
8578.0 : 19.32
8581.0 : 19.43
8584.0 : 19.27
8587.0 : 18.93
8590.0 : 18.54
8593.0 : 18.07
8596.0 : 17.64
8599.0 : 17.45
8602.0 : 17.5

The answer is 1.15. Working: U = 19.43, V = 18.07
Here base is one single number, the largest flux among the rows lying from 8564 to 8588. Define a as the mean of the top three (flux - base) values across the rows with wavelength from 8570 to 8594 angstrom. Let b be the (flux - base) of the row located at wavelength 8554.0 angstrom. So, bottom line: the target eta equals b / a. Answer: 13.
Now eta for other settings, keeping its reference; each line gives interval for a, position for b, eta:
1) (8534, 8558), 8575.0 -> 0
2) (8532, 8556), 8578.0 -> 0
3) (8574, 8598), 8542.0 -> 21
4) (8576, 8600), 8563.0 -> 8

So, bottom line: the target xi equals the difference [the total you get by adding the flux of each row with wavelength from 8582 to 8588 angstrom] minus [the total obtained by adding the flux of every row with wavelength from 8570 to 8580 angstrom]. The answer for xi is -19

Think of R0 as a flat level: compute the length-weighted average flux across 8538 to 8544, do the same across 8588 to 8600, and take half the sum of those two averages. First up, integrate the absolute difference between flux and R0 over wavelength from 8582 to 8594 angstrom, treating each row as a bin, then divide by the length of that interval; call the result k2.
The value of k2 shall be 1.0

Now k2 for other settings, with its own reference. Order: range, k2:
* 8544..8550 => 0.2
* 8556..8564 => 0.9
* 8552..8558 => 0.6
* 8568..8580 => 1.4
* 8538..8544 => 0.3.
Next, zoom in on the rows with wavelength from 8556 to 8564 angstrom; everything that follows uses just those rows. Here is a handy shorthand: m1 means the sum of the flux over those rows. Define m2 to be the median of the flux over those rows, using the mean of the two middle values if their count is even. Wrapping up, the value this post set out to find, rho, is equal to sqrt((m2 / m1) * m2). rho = 2.49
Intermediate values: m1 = 55.8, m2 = 18.6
